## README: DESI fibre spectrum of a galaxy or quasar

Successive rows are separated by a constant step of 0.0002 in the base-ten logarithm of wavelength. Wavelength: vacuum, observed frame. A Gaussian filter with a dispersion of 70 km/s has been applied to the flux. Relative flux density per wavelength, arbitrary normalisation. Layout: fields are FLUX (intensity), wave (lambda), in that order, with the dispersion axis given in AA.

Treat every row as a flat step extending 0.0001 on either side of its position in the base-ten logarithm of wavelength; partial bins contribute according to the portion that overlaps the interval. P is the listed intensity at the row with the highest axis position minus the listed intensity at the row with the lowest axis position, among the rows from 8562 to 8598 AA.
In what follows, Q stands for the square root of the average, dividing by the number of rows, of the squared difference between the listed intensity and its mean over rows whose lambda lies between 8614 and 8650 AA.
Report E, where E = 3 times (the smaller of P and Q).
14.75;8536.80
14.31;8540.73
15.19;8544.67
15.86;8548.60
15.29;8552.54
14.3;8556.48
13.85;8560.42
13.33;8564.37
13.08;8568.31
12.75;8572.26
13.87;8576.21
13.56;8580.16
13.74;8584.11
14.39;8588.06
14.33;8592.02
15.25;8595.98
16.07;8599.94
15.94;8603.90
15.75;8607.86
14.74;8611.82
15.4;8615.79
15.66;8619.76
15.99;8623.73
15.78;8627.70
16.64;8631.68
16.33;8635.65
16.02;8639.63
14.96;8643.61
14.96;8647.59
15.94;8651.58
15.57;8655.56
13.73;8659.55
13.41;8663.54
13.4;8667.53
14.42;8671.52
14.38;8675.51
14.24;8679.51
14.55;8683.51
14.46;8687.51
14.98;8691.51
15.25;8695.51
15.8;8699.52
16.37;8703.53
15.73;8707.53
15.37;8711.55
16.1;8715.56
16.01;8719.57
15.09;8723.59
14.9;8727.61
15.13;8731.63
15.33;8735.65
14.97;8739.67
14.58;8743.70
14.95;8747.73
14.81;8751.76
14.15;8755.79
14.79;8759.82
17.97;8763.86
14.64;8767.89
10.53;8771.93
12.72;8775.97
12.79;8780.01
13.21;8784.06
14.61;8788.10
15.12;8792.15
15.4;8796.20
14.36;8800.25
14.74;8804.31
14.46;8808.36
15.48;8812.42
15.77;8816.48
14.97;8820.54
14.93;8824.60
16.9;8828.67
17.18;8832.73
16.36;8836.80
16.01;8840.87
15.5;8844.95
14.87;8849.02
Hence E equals 1.6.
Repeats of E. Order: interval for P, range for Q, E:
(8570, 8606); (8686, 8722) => 1.7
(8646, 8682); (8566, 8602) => -2.2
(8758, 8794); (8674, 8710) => 1.0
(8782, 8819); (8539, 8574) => 3.0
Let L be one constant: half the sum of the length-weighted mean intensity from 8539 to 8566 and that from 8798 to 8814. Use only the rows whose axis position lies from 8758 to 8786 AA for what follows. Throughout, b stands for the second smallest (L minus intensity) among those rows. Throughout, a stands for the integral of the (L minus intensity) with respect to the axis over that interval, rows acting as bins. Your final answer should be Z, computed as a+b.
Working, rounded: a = 24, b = -0.1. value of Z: 24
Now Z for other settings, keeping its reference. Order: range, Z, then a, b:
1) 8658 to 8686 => 18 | 18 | 0.3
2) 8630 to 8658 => -31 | -30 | -1.7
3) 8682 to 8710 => -19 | -18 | -1.1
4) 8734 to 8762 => -4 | -4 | -0.3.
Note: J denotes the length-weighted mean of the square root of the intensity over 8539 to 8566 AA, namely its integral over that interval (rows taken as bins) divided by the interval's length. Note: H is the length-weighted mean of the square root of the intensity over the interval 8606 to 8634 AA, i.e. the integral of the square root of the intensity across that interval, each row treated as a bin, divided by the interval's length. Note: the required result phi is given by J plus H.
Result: 7.78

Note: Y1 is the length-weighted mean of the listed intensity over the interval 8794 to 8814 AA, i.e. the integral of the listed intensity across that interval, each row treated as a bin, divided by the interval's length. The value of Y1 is 14.9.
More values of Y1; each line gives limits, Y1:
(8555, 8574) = 13.4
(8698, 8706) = 16.1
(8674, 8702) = 14.8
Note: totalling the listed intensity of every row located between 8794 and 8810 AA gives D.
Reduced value 59.0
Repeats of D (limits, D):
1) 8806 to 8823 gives 60.7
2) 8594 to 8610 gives 63.0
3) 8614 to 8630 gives 62.8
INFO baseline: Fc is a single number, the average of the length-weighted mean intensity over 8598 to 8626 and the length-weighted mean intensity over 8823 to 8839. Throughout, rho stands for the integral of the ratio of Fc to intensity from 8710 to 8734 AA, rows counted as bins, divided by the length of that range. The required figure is 1.04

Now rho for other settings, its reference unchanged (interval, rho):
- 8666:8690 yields 1.12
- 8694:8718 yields 1.02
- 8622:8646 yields 1.01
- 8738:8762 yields 1.09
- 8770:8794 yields 1.23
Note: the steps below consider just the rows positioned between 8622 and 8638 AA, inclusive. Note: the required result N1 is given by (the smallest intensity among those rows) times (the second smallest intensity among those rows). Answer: 252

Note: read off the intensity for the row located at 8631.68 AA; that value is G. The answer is 16.64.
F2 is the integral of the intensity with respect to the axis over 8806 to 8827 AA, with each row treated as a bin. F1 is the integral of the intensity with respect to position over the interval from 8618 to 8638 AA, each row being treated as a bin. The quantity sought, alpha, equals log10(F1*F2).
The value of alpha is 5.01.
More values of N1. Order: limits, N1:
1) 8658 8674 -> 180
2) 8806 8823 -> 216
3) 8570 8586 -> 173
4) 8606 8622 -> 227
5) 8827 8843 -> 262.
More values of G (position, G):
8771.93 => 10.53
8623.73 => 15.99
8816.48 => 15.77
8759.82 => 14.79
